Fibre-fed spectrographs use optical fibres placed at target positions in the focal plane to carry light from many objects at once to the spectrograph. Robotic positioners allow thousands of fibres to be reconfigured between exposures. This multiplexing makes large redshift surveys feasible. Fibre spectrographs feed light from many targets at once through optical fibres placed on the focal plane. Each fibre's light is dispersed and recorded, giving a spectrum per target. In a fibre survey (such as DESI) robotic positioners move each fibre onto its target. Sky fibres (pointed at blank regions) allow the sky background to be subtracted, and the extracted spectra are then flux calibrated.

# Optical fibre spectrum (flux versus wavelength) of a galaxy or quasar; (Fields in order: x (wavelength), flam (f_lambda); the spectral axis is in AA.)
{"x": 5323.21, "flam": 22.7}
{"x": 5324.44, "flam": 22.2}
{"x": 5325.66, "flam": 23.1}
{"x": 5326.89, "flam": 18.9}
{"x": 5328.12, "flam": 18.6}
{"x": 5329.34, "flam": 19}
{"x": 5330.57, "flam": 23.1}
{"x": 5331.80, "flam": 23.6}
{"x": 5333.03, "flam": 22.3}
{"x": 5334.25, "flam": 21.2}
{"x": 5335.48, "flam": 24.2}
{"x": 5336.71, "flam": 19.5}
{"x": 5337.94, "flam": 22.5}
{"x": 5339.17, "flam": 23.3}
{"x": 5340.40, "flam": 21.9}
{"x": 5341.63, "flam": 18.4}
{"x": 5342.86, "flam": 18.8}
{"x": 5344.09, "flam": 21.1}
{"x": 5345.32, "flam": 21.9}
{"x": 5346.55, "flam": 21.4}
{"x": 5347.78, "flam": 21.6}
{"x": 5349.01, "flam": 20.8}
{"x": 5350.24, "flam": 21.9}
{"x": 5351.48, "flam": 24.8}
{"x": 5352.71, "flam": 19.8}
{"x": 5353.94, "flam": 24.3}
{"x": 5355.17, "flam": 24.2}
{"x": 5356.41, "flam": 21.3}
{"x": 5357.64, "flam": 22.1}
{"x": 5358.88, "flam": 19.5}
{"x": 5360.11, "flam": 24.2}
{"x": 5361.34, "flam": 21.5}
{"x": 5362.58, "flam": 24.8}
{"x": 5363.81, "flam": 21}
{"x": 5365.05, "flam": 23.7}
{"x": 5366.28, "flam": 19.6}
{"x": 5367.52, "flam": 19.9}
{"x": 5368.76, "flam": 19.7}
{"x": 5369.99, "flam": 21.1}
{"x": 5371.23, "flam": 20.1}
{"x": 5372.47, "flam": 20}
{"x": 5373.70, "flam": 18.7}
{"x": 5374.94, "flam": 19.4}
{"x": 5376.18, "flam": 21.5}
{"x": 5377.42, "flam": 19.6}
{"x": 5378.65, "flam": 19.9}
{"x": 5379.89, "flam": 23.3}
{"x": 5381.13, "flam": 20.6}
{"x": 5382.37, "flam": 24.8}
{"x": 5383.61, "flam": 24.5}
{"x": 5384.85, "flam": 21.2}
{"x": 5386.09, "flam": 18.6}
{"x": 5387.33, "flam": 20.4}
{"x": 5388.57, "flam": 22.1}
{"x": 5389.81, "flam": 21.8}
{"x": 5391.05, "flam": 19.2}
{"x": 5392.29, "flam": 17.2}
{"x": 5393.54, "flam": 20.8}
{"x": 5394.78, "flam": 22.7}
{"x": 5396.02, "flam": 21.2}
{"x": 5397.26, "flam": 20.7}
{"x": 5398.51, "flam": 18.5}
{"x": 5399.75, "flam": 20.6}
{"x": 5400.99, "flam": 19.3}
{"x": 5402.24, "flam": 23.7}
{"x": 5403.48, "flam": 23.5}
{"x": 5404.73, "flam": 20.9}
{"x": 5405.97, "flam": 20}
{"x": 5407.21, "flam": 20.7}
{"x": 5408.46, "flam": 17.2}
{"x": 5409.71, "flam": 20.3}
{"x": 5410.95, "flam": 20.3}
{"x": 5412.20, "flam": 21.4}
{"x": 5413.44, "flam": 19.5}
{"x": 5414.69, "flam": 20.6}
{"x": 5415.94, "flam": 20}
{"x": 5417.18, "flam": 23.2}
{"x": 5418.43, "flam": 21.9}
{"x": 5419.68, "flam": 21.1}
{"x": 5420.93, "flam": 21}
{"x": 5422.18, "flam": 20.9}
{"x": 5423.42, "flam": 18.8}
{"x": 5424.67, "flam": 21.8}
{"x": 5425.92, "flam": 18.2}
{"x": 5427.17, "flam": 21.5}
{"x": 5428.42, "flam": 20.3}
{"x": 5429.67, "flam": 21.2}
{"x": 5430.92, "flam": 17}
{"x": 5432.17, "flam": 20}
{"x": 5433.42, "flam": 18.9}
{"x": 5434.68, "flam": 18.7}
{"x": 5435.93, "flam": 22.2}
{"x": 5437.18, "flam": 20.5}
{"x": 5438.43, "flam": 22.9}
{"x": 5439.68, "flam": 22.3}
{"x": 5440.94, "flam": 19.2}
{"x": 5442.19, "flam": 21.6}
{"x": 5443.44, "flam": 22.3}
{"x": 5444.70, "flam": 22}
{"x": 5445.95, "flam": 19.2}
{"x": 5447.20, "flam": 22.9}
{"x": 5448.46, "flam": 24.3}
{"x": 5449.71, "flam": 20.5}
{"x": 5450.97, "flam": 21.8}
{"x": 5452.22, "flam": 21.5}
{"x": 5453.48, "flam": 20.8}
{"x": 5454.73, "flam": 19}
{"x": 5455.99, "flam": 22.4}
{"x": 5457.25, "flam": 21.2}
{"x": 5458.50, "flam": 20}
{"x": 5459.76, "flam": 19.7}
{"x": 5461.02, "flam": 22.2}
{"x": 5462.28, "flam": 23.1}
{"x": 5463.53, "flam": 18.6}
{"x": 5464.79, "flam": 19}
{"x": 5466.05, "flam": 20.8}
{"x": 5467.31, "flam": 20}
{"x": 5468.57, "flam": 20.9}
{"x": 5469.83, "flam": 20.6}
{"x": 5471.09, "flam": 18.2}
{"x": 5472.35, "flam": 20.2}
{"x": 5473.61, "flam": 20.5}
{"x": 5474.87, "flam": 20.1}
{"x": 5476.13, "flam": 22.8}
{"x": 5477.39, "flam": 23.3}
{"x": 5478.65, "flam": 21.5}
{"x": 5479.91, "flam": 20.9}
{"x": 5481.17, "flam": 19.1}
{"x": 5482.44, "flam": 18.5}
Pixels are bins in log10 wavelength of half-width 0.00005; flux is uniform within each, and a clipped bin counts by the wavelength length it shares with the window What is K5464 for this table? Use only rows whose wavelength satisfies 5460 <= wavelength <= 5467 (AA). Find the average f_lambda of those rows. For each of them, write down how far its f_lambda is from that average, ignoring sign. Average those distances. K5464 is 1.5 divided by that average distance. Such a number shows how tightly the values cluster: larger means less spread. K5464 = 0.97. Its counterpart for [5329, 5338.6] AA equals 0.99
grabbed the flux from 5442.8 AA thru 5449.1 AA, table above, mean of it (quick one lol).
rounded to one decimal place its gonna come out 22.1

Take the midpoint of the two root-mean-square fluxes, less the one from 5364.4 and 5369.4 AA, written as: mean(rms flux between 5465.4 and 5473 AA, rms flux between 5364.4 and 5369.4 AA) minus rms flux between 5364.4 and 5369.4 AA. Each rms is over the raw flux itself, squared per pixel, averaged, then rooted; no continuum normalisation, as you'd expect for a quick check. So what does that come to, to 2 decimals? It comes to -0.33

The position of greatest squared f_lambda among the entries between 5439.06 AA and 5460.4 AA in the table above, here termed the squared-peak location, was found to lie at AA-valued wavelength 5448.46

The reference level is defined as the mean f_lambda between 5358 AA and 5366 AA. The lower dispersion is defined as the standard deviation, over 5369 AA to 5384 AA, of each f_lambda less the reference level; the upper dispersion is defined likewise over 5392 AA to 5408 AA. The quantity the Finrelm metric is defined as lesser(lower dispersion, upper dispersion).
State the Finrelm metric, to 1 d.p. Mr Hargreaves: 1.8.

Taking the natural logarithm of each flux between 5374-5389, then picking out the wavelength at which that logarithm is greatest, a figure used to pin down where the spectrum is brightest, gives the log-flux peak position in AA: 5382.37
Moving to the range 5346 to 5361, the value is 5351.48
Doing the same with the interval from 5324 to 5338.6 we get 5335.48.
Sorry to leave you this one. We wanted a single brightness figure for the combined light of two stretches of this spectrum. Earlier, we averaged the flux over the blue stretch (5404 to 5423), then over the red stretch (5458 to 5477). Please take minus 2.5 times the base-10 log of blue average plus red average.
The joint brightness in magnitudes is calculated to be -4.03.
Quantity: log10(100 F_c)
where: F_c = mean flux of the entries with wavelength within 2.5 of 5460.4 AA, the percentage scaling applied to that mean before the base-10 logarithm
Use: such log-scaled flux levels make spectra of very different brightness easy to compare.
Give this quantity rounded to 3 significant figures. 3.33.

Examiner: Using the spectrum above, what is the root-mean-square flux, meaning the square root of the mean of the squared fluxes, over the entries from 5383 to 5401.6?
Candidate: 20.7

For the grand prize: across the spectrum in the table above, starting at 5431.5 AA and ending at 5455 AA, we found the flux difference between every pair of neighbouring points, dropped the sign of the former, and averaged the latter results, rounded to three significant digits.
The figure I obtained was 1.77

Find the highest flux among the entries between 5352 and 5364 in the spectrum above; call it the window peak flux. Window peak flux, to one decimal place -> 24.8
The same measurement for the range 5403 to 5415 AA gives 23.5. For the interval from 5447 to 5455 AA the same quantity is 24.3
